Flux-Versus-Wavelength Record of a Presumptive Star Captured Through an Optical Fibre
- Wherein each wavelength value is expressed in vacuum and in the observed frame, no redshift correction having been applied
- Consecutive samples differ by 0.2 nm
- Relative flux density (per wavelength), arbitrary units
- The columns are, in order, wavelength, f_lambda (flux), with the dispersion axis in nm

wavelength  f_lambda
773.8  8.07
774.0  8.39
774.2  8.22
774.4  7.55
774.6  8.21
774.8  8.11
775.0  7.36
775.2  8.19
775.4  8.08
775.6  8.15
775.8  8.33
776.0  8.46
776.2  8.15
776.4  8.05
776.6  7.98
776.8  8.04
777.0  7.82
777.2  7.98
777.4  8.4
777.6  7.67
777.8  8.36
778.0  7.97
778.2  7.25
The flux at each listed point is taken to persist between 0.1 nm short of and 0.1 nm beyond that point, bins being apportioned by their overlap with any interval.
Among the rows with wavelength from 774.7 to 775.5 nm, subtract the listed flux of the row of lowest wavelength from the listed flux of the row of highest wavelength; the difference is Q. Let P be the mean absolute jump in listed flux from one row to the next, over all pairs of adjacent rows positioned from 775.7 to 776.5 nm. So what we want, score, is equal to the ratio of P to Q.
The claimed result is -6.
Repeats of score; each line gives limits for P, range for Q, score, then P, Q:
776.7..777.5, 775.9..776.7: -1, 0.27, -0.48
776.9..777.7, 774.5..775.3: -22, 0.44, -0.02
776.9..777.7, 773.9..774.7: -2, 0.44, -0.18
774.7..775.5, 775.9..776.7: -1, 0.56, -0.48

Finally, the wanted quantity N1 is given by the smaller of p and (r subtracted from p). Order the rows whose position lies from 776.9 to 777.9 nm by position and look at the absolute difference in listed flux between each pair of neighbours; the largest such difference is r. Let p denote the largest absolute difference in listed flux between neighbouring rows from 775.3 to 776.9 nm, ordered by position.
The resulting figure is -0.42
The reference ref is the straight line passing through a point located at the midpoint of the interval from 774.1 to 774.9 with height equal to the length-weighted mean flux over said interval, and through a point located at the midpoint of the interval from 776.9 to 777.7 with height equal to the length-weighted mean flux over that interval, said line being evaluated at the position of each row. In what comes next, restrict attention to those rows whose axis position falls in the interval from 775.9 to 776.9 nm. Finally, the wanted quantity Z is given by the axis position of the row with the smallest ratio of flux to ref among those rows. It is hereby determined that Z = 776.6 nm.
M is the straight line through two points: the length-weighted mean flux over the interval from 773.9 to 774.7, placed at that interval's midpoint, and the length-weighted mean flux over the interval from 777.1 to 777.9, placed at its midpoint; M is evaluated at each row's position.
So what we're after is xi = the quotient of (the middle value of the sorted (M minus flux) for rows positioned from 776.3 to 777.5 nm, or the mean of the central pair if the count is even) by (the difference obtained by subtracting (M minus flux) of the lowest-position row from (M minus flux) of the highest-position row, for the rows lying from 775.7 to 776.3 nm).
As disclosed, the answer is 0.5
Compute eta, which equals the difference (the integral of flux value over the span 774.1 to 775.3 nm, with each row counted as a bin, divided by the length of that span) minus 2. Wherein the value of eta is 5.940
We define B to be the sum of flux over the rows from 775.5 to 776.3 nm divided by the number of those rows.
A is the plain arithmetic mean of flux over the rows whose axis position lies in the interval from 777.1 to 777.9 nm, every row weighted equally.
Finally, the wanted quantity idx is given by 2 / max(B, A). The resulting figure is 0.242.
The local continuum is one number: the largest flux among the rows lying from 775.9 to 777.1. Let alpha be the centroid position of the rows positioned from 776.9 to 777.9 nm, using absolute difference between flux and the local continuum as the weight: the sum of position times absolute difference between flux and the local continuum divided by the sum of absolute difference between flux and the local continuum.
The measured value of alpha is 777.33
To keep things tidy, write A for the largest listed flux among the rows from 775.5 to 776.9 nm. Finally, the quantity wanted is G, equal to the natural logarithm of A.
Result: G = 2.14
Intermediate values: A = 8.46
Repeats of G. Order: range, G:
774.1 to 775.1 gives 2.11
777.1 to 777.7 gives 2.13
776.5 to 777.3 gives 2.08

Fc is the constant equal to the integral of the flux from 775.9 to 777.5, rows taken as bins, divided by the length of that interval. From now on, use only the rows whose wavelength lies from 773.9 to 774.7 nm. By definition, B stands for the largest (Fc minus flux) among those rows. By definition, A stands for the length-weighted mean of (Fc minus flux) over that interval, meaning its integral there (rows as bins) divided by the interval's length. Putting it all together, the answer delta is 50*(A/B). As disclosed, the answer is 2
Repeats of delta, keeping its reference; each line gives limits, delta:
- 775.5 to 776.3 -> 203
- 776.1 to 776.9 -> 21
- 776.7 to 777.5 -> 9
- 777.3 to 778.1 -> 1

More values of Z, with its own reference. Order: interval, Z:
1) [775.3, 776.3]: 775.4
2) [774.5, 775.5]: 775.0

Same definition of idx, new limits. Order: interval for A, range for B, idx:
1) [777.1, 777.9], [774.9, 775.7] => 0.247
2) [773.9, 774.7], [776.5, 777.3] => 0.247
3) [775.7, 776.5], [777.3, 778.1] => 0.242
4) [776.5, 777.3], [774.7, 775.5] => 0.251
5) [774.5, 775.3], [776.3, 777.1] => 0.251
